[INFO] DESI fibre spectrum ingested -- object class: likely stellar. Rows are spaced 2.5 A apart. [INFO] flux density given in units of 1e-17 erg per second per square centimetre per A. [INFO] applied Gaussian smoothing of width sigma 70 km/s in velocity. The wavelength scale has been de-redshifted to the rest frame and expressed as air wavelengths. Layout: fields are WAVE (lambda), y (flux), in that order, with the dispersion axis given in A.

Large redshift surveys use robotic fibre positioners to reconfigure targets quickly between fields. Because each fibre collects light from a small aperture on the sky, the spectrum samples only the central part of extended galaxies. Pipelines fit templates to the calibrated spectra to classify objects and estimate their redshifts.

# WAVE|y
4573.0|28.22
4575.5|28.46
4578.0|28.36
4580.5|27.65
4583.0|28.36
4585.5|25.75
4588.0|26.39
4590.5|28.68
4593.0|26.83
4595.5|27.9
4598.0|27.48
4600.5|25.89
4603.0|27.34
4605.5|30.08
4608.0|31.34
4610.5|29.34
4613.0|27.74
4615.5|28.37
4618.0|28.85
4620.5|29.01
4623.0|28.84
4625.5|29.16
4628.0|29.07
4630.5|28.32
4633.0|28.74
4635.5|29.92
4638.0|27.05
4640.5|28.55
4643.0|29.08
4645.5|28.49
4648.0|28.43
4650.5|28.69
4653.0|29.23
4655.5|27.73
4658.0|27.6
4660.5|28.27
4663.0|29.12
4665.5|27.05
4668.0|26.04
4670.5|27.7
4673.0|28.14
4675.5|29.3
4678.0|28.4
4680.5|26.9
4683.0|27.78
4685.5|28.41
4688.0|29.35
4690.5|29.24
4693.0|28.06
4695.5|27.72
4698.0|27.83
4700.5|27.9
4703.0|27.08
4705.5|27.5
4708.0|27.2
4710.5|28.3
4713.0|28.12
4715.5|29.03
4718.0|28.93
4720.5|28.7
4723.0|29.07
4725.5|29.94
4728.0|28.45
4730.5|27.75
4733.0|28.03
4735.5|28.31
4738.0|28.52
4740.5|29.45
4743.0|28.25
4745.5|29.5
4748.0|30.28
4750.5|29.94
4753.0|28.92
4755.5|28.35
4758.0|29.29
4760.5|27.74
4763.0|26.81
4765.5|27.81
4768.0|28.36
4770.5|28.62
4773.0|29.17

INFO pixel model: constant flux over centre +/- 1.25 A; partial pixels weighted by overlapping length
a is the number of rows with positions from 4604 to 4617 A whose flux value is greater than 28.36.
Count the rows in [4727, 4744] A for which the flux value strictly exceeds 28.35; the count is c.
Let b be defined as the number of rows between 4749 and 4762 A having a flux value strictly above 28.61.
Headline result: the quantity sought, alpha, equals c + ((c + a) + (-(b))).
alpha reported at 7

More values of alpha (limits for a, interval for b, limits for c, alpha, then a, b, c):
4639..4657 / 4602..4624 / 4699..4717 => 2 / 6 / 6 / 1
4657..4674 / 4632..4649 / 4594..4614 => 4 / 1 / 3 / 3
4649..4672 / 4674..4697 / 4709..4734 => 12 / 3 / 3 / 6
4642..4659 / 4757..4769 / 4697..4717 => 6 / 5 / 1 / 1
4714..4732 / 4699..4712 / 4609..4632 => 20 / 6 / 0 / 7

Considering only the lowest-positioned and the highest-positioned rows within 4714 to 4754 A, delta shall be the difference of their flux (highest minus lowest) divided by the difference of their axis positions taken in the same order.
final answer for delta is -0.003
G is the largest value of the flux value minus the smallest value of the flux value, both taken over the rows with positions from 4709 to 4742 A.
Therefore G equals 2.2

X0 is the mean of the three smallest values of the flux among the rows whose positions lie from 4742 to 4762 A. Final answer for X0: 28.1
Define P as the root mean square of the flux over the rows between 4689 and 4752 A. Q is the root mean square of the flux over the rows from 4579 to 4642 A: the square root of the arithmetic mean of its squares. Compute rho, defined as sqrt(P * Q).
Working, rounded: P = 28.54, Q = 28.3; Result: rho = 28.4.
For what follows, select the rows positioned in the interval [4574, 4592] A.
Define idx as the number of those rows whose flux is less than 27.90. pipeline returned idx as 3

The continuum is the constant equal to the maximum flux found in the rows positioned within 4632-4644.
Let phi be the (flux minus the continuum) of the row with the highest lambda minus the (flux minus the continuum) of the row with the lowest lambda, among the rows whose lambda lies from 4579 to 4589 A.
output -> -1.3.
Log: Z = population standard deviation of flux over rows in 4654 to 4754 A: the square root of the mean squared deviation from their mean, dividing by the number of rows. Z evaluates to 0.90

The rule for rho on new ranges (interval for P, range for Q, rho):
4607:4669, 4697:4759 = 28.6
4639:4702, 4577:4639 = 28.2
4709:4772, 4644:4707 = 28.4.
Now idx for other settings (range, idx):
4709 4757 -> 1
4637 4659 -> 3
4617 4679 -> 6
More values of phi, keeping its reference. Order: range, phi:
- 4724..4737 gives -1.6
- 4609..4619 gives -0.5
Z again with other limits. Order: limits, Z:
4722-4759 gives 0.75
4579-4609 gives 1.58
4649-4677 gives 0.95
